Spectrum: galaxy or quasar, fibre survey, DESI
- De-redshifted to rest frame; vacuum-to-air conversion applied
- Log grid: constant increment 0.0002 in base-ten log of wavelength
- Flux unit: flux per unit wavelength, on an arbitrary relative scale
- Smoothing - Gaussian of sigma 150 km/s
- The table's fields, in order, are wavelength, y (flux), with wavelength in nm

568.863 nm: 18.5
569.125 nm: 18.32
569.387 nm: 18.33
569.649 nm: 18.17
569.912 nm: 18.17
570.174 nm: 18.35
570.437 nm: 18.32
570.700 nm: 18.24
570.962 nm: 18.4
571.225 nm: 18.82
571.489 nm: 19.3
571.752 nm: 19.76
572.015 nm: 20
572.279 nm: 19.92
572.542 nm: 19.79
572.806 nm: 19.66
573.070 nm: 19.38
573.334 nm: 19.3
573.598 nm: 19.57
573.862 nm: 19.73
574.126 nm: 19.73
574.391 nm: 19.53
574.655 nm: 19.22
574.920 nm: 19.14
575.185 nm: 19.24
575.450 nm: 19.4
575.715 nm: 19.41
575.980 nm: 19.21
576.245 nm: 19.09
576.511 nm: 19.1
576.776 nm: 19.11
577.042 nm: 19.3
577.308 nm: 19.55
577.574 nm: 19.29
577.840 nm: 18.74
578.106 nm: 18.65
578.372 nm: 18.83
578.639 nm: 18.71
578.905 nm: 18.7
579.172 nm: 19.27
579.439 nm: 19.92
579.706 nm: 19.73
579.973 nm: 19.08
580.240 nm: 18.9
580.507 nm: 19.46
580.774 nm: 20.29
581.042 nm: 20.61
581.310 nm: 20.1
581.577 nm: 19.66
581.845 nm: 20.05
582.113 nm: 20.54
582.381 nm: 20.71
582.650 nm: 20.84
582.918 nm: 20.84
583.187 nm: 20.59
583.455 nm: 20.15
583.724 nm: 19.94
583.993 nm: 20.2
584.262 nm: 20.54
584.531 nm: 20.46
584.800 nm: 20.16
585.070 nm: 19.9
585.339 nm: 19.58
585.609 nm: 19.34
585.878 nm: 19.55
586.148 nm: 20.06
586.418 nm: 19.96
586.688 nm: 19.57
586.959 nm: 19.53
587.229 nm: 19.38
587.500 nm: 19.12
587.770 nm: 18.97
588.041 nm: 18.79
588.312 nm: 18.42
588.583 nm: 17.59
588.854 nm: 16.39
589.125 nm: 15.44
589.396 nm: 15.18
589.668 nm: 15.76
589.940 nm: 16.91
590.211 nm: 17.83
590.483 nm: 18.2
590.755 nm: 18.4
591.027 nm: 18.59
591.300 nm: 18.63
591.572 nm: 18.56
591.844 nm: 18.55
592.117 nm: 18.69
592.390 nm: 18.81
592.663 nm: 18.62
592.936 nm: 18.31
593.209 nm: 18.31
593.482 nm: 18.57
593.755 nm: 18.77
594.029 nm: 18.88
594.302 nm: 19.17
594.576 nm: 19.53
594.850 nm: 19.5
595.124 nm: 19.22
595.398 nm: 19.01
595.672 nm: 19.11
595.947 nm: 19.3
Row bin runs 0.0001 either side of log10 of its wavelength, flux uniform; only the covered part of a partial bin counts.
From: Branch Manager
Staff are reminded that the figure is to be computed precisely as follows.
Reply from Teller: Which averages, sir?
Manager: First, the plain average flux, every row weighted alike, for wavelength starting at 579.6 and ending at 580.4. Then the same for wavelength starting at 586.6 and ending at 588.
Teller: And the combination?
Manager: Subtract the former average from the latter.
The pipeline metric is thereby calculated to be 0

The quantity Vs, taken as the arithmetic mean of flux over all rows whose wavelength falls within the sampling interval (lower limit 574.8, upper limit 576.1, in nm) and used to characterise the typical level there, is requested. 19.3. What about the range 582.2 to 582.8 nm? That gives 20.8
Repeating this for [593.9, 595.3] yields 19.3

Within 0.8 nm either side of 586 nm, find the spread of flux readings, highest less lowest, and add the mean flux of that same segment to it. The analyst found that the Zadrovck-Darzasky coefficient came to 20.4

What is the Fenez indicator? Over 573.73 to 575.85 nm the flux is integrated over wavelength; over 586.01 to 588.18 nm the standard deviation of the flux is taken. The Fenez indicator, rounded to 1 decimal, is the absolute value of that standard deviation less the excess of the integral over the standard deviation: 40.3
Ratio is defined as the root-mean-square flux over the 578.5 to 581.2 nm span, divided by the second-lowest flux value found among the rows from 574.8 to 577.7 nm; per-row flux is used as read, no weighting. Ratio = 1.02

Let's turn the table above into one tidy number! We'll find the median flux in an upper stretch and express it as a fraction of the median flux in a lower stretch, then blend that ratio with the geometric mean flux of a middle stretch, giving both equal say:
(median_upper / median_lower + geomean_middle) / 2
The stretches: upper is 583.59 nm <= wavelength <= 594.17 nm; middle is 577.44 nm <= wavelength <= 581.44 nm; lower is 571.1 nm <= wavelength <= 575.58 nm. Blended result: 10.2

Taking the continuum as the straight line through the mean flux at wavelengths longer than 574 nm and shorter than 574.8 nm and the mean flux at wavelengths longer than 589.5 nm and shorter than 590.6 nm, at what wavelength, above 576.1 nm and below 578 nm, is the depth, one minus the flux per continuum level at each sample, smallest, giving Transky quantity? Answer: 577.308 nm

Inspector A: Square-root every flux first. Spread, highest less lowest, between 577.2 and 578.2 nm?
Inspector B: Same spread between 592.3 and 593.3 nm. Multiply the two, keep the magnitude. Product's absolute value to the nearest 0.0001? 0.0060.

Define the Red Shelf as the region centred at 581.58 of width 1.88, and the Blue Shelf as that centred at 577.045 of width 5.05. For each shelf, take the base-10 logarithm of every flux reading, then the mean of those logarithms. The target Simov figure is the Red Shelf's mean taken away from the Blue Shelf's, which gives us -0.02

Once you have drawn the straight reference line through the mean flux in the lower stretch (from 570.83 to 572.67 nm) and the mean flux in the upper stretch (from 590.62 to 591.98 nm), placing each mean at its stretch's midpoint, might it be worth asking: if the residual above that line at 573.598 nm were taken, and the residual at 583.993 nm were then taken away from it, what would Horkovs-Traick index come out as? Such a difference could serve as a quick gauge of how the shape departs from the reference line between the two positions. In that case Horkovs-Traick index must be -1.1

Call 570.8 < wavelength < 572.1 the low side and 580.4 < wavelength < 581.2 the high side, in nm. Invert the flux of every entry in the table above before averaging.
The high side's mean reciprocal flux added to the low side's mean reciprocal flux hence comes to 0.102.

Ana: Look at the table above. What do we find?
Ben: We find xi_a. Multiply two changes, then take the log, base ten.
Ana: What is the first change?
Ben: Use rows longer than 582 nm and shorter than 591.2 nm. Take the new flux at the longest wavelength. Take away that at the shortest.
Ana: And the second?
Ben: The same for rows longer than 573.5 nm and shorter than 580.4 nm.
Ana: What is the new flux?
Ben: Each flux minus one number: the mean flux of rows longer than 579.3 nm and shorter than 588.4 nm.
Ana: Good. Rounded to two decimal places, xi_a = 0.12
